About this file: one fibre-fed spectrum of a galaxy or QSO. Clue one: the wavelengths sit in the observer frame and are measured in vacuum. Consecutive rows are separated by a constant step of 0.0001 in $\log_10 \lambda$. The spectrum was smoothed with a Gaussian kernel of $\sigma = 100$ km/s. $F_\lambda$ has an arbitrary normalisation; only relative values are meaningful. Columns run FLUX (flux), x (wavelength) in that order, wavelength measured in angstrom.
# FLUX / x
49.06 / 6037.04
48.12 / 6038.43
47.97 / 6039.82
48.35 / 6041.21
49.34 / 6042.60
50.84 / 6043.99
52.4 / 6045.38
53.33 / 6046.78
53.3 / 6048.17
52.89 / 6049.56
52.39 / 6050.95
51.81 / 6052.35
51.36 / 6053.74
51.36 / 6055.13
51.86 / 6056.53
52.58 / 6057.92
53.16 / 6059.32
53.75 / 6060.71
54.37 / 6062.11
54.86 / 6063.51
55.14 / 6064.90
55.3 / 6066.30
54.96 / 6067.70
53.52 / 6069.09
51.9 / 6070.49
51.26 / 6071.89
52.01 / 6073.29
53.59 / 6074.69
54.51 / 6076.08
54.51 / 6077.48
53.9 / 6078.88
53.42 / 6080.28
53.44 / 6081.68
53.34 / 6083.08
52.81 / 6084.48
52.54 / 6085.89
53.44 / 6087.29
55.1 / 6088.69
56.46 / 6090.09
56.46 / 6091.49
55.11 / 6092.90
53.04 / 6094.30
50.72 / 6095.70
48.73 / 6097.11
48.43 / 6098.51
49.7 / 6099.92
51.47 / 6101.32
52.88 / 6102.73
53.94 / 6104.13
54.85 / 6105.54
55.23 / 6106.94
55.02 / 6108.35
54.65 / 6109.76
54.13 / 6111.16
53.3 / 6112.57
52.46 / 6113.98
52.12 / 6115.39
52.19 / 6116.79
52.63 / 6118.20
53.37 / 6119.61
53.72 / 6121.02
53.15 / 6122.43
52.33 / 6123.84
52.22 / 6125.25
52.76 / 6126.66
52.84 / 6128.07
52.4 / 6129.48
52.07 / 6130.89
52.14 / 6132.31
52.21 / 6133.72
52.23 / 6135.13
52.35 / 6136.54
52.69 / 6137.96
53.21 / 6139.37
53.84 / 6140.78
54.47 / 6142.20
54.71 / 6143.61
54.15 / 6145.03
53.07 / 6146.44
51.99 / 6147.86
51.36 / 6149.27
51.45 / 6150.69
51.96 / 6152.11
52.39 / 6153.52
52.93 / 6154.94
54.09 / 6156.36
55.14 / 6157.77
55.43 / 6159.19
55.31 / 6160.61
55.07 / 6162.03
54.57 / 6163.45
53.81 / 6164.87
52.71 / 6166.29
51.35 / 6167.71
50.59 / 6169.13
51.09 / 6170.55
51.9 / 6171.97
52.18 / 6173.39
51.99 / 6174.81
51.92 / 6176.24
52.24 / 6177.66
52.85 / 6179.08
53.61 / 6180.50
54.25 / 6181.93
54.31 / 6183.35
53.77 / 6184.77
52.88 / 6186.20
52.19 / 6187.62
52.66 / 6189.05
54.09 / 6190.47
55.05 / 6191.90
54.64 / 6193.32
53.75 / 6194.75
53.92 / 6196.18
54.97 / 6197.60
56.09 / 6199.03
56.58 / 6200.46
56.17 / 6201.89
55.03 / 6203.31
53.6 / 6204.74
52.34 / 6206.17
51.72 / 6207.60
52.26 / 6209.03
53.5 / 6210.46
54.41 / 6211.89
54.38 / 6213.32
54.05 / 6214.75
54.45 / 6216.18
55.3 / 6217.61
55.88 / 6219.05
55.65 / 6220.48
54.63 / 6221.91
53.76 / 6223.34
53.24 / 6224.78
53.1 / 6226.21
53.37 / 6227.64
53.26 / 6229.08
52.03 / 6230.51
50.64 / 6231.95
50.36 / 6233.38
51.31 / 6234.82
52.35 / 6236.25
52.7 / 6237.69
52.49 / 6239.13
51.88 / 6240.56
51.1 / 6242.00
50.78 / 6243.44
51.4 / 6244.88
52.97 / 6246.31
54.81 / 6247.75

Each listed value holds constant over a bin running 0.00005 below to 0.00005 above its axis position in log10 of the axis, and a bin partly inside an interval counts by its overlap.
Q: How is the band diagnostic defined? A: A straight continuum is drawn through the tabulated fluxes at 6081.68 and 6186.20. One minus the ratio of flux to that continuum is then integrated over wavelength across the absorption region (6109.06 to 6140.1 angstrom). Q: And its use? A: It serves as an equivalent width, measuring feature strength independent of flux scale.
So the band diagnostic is 0.25 angstrom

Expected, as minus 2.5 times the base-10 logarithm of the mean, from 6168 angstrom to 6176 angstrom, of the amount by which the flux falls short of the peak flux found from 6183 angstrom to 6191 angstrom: -1.1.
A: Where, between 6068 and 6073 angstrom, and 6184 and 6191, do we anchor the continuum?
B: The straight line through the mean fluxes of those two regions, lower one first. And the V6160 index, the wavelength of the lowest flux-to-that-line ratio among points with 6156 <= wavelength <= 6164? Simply 6156.36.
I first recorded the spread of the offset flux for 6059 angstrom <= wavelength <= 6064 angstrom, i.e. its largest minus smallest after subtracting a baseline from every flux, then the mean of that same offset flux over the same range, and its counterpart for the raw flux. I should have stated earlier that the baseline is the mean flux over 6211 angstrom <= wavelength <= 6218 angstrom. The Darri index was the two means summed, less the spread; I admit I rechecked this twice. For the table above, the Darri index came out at 51.9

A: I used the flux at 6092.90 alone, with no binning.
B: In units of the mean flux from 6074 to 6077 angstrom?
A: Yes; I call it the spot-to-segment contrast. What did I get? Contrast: 1.02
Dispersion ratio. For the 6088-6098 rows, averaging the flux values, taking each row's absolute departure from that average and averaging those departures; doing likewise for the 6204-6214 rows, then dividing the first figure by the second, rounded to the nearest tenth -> 2.7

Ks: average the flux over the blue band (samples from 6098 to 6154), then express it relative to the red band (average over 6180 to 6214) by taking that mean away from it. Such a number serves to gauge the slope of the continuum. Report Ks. -1.2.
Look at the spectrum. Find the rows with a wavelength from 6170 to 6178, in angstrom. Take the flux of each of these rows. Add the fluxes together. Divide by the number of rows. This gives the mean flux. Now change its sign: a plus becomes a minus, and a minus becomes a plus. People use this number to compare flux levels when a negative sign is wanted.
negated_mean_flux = -51.9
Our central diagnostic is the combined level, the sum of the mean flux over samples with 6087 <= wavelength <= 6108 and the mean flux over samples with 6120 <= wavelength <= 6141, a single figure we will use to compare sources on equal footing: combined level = 106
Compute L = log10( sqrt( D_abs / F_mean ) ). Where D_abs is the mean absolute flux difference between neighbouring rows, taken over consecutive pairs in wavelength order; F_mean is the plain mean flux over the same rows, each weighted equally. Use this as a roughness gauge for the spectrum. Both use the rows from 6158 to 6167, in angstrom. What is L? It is -1.00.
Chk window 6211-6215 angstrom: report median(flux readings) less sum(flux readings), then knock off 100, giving -208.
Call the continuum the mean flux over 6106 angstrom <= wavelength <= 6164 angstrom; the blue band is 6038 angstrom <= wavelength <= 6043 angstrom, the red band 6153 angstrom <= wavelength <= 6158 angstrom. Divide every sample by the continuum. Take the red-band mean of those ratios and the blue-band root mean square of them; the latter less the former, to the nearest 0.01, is -0.10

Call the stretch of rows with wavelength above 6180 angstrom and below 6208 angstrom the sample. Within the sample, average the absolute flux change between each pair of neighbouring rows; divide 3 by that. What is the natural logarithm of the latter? 1.36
